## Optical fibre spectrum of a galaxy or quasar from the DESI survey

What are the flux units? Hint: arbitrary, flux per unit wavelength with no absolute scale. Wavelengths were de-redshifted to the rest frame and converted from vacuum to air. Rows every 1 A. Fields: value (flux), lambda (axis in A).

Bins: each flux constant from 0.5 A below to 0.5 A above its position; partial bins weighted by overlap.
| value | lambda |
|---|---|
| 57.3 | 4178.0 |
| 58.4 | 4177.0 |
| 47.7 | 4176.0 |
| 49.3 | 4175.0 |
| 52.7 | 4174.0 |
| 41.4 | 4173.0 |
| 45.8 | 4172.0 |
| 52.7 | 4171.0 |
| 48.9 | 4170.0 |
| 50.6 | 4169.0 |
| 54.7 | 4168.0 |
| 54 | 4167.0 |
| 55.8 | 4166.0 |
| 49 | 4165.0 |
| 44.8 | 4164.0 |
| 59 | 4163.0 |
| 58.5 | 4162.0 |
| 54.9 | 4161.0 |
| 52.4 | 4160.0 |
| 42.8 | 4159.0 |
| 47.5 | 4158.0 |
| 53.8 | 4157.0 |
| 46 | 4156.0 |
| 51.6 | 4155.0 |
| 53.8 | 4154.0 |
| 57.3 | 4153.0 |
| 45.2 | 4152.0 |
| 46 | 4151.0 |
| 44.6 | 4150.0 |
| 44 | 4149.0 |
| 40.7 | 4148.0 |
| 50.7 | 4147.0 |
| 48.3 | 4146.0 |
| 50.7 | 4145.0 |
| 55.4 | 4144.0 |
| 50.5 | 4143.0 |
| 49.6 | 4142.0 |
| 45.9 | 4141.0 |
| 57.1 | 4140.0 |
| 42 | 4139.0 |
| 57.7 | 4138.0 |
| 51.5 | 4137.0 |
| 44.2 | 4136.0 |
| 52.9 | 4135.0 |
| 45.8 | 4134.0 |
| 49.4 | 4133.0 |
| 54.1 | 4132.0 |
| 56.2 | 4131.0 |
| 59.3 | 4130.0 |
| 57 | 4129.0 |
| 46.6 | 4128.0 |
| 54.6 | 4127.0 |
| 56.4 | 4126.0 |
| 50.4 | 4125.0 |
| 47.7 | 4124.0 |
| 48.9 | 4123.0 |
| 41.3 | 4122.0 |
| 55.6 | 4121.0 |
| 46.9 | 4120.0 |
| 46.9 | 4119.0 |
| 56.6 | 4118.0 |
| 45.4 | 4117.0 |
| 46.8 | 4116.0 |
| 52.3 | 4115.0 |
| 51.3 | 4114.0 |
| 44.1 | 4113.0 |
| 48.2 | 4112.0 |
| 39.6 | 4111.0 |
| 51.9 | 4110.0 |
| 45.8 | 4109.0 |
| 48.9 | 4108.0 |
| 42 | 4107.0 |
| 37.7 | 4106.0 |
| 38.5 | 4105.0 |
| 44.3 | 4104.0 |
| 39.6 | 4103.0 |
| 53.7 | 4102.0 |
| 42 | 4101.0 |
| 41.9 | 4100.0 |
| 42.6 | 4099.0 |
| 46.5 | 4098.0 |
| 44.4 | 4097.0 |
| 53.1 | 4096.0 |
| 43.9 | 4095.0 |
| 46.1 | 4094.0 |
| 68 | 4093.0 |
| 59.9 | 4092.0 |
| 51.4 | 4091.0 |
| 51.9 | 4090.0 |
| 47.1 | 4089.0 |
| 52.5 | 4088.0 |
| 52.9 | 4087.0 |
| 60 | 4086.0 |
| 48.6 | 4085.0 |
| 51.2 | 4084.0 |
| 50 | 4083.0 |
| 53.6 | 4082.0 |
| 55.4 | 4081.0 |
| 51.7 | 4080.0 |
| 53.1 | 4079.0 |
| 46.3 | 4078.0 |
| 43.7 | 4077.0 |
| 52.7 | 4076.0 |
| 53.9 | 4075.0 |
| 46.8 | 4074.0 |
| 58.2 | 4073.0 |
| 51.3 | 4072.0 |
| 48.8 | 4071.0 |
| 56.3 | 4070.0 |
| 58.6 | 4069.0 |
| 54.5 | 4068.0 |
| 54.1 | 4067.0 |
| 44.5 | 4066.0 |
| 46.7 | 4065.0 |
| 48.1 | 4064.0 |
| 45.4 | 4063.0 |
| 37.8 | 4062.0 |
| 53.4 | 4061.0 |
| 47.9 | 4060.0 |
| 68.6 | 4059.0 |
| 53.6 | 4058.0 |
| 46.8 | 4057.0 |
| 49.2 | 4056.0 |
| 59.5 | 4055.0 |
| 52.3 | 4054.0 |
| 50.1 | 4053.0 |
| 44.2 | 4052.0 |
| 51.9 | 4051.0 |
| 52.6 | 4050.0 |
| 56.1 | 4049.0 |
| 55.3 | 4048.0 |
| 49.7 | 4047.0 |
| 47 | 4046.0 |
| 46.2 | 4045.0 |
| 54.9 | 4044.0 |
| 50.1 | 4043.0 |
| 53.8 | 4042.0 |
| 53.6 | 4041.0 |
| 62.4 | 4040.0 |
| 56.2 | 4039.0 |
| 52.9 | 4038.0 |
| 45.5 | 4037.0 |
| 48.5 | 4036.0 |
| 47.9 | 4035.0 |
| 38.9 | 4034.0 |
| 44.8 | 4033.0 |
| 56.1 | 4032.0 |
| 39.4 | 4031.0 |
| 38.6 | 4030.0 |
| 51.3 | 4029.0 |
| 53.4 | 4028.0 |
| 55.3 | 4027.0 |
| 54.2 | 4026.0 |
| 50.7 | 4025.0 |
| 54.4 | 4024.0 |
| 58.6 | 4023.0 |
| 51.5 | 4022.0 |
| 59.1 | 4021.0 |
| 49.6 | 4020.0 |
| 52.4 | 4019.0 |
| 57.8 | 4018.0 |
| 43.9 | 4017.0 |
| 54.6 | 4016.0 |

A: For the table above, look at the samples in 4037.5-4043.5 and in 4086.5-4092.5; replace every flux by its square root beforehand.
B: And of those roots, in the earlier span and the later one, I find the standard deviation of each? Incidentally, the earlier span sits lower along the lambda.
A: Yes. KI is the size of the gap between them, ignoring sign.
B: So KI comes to 0.00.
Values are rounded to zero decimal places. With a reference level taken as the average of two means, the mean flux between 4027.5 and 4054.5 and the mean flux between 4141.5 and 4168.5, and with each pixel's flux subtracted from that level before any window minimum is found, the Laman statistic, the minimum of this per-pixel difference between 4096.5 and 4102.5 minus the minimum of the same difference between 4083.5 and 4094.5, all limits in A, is 14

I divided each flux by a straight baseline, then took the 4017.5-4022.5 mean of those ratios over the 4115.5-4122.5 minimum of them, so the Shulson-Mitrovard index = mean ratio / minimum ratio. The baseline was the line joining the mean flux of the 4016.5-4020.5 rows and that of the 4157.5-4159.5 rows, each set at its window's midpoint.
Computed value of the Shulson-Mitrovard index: 1.20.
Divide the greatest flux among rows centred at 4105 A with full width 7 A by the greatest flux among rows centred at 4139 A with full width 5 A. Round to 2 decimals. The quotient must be 0.93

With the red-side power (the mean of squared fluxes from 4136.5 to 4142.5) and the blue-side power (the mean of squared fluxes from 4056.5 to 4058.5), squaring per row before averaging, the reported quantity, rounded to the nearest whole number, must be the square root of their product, 2563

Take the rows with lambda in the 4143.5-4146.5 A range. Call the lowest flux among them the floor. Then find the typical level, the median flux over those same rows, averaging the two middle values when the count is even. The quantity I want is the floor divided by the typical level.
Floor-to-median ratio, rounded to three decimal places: 0.953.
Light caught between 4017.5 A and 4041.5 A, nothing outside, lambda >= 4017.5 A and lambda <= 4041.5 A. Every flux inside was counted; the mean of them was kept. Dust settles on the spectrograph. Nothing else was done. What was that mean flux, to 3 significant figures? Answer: 51.4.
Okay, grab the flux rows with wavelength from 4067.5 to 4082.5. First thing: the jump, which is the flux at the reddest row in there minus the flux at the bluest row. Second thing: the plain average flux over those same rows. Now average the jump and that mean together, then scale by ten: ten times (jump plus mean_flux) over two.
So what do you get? 257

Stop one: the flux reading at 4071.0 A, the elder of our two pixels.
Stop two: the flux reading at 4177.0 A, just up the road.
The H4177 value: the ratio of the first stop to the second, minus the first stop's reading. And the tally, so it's -48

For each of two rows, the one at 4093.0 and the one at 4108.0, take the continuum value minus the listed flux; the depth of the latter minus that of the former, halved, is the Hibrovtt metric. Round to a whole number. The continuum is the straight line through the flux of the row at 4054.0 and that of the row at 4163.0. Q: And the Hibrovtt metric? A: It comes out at 10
